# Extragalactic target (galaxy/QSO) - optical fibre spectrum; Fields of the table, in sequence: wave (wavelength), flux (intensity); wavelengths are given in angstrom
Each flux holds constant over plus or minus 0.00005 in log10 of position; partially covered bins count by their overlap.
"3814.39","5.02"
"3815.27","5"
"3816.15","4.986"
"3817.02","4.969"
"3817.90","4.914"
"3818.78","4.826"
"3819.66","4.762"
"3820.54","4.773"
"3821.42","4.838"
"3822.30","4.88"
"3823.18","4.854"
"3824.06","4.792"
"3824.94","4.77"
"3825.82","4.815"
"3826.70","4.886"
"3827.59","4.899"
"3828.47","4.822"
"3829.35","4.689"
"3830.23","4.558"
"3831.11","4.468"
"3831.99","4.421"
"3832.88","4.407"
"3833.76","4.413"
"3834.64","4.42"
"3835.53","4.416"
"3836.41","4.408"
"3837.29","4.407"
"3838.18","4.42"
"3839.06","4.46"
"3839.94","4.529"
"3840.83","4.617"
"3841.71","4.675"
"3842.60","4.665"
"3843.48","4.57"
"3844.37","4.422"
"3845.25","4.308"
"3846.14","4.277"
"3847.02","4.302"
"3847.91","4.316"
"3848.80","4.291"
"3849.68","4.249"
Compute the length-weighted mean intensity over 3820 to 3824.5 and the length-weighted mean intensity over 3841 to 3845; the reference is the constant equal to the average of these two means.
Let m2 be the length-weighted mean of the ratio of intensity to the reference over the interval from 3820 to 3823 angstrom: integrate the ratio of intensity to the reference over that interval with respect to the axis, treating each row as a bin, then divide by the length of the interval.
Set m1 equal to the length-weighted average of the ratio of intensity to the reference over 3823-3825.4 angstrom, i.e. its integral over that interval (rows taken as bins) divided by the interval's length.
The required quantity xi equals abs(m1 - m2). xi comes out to 0.005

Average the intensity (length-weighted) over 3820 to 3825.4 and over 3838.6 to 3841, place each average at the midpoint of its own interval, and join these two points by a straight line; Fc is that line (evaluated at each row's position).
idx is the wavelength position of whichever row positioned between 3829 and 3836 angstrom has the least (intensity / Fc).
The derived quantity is 3831.99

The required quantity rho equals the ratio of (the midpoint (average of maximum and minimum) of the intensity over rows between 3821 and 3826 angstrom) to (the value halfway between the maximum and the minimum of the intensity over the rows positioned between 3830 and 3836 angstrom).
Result 1.08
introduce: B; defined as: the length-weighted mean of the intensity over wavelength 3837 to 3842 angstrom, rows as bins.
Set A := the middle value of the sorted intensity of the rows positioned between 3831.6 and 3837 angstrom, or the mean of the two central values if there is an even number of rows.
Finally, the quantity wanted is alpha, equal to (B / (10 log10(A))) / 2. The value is 0.350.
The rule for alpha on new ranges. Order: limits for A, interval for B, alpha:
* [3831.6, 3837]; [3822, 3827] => 0.375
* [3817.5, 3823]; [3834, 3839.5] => 0.323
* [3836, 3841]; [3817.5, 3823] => 0.373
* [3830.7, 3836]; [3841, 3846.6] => 0.348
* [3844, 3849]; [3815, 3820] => 0.388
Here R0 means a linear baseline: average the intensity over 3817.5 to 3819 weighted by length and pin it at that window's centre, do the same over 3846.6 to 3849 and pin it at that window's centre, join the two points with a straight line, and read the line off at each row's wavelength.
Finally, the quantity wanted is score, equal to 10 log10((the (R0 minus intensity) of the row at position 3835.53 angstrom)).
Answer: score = -9.4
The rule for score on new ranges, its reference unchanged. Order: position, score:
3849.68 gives -24.1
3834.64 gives -8.9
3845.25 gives -14.9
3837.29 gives -10.4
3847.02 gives -24.8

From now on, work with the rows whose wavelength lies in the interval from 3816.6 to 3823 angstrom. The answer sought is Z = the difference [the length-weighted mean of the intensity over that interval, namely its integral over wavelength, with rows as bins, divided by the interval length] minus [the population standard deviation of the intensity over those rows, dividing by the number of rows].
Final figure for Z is 4.78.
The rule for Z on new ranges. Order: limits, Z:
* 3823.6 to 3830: 4.74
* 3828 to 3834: 4.40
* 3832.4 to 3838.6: 4.40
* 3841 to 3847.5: 4.30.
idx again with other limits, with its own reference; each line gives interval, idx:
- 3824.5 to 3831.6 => 3831.11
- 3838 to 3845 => 3838.18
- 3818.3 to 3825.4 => 3819.66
